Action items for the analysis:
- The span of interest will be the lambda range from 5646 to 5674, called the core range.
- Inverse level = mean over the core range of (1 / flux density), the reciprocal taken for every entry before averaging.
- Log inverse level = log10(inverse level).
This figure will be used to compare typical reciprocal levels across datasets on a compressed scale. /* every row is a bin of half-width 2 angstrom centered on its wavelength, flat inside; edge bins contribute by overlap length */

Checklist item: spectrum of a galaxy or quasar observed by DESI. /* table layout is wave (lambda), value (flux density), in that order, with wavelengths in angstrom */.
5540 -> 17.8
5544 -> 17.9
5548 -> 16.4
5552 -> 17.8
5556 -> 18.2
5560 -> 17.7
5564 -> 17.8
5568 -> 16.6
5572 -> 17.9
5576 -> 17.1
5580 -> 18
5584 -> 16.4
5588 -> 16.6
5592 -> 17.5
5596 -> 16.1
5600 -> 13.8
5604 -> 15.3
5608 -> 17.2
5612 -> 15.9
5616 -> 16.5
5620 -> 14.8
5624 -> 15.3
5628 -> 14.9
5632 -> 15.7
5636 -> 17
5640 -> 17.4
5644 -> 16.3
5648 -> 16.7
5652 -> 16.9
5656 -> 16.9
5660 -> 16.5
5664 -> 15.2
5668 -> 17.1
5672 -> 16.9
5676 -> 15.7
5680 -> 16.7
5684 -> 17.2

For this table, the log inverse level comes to -1.22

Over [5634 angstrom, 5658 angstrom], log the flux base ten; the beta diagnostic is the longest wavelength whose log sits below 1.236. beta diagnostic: 5656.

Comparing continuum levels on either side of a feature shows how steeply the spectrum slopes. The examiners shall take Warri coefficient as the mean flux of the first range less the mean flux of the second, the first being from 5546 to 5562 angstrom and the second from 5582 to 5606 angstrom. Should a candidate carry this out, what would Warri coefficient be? 1.6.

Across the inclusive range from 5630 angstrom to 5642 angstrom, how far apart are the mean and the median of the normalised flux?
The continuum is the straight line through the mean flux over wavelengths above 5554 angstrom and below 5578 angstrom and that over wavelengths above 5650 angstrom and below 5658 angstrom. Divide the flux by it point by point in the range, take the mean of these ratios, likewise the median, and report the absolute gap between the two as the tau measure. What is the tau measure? 0.018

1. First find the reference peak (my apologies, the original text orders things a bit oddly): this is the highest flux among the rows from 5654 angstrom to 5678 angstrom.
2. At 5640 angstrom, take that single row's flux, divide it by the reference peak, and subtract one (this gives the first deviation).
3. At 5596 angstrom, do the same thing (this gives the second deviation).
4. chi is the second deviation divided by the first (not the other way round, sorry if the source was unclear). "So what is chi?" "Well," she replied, -3.3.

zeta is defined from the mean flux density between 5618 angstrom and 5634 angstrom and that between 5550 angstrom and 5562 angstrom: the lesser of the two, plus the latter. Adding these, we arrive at 33.1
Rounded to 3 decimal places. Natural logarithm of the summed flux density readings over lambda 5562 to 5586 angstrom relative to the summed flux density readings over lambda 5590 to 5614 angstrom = 0.080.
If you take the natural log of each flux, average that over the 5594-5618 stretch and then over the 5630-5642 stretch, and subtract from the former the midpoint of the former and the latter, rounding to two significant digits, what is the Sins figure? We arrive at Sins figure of -0.028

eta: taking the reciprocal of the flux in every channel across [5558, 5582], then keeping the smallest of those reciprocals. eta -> 0.0556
